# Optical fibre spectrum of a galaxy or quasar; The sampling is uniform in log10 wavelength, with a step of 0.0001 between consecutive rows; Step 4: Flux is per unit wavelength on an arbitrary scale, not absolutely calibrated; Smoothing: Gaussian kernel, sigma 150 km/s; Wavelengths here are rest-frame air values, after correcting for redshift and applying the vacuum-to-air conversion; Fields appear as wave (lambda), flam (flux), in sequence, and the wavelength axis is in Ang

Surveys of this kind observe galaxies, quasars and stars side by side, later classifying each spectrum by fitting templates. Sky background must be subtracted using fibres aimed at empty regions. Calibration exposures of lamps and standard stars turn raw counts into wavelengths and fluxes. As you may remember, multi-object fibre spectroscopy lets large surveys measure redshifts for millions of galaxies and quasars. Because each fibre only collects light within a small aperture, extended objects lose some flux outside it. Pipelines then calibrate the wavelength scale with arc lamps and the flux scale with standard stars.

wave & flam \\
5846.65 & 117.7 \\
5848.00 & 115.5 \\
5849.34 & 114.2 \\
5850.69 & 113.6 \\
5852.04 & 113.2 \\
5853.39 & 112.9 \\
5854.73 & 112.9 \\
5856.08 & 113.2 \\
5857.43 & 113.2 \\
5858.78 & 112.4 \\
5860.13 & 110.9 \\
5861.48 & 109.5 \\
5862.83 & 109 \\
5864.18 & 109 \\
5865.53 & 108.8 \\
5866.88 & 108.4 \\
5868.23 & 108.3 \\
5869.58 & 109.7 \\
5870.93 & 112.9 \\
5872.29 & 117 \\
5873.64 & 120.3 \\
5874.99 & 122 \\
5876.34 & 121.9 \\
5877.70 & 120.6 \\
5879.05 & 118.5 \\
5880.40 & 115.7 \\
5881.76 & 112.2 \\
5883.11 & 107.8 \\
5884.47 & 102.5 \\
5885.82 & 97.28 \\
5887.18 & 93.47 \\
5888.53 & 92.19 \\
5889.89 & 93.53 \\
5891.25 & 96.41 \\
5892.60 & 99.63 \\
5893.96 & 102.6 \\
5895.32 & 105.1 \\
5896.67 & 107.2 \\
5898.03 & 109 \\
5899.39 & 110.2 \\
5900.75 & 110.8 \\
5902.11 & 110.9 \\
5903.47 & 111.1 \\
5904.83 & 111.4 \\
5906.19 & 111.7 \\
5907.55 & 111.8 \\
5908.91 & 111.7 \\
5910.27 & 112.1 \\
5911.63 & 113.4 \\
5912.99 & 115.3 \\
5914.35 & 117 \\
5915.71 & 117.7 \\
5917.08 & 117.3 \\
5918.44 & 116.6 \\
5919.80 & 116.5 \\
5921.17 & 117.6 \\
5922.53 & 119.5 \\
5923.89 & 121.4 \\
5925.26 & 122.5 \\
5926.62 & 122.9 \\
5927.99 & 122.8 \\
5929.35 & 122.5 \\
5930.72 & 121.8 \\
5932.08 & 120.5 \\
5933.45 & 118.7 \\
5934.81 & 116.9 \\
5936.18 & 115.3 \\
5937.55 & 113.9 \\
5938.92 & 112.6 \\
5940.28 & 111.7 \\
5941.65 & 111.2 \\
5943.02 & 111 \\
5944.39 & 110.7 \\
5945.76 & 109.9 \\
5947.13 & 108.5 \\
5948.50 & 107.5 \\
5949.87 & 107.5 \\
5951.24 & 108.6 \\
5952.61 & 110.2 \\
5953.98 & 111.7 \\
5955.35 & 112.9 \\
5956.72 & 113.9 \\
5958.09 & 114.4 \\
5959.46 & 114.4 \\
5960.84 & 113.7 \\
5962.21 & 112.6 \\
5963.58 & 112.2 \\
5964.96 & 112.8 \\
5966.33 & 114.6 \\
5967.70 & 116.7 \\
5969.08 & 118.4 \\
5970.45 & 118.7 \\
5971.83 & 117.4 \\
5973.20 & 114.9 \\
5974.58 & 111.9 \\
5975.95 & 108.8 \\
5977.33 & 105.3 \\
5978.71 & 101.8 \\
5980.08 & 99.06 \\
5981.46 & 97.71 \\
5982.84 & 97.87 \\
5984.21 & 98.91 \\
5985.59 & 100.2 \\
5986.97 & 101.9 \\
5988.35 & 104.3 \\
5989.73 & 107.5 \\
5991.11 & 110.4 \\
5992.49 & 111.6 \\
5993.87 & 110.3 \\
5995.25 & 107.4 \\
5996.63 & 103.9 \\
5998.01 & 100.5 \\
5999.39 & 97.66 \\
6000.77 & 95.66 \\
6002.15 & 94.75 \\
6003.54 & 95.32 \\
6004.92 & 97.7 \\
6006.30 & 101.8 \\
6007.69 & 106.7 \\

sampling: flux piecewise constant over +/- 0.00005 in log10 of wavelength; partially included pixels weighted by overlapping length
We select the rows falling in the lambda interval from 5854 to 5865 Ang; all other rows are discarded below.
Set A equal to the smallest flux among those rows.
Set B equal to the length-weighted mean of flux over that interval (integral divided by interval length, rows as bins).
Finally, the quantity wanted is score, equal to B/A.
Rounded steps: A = 109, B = 111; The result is 1.02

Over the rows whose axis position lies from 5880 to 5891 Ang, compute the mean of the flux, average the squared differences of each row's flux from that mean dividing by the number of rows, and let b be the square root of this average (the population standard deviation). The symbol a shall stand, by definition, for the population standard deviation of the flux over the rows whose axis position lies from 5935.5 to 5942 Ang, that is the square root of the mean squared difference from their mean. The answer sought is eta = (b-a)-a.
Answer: 5.6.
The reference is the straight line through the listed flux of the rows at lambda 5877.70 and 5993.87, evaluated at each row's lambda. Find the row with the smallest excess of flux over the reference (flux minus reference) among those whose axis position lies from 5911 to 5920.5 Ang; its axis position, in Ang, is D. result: 5911.63 Ang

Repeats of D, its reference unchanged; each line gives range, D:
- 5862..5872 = 5866.88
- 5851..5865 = 5862.83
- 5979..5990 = 5981.46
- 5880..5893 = 5888.53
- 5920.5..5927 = 5921.17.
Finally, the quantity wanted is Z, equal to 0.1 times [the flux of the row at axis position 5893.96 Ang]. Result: 10.3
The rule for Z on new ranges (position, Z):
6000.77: 9.6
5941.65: 11.1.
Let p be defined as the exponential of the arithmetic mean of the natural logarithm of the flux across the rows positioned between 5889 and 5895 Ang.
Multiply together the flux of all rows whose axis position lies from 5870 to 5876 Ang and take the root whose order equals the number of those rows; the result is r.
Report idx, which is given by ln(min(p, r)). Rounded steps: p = 98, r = 118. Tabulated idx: 4.58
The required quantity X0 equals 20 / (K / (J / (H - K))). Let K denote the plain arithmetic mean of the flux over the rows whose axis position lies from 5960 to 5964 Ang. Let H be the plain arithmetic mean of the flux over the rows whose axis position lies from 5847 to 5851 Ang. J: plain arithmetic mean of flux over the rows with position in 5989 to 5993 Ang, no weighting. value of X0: 12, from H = 114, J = 110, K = 113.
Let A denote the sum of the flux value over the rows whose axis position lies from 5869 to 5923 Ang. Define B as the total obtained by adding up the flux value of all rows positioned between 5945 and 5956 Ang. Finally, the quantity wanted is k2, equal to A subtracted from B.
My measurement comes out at -3553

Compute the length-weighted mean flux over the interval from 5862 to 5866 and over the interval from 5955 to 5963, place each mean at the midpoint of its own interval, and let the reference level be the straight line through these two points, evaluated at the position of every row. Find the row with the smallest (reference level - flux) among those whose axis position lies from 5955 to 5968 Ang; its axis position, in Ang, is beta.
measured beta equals 5967.70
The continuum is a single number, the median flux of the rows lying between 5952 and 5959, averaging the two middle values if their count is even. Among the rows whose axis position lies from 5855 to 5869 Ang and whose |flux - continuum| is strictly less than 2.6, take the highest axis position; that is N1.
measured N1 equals 5860.13 Ang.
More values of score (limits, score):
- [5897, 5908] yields 1.02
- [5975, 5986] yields 1.04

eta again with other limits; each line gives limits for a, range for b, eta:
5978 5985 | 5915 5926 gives -0.8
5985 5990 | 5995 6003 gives -1.0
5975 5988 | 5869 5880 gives -2.8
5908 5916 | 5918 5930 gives -2.0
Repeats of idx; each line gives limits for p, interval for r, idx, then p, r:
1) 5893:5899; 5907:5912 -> 4.66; 106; 112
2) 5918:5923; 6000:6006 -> 4.56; 118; 96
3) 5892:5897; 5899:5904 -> 4.64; 104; 111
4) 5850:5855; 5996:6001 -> 4.60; 113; 99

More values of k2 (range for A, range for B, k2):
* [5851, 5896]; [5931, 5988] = 934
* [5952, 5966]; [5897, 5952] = 3451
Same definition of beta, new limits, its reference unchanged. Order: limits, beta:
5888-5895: 5893.96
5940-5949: 5940.28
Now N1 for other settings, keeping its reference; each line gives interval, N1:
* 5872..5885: 5881.76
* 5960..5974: 5973.20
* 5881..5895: 5881.76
